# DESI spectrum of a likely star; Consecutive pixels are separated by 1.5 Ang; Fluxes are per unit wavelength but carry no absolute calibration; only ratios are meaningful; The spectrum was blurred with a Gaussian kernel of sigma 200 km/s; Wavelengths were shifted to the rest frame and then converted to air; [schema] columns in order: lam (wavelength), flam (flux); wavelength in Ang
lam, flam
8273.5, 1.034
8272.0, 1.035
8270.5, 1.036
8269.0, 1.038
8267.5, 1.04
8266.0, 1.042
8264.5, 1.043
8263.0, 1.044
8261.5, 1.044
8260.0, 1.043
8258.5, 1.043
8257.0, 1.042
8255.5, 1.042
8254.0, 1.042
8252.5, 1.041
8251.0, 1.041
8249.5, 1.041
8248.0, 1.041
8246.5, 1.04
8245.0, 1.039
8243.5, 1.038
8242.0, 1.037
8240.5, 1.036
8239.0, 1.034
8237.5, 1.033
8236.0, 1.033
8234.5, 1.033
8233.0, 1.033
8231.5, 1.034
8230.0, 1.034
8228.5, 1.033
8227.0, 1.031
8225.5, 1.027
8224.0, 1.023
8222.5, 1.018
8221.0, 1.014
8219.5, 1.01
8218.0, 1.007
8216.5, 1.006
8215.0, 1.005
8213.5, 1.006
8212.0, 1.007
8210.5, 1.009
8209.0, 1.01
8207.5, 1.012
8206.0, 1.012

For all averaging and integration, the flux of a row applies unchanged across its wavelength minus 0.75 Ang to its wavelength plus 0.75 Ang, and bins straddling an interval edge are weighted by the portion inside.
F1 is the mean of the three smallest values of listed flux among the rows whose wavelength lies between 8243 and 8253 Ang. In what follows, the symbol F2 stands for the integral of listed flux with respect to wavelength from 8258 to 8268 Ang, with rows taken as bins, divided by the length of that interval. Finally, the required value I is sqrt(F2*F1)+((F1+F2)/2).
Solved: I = 2.08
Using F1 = 1.039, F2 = 1.04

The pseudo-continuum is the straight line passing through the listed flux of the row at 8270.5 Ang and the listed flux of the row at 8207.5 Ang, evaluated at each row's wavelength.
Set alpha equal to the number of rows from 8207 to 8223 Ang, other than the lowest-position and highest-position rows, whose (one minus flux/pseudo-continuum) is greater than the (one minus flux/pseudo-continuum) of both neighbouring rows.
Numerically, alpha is 1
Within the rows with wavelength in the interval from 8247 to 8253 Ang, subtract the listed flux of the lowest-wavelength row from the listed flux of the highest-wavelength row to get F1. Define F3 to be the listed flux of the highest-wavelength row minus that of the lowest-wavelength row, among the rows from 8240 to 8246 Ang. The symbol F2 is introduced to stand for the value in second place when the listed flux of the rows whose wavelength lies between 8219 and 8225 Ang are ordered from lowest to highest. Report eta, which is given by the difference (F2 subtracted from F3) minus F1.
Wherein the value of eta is -1.01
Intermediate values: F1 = 0.000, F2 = 1.014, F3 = 0.0030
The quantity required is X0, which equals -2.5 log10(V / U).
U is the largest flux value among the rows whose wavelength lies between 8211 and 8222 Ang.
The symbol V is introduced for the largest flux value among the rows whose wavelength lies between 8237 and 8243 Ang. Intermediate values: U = 1.014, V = 1.037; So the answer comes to -0.024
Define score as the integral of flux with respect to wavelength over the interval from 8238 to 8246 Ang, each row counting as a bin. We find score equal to 8.3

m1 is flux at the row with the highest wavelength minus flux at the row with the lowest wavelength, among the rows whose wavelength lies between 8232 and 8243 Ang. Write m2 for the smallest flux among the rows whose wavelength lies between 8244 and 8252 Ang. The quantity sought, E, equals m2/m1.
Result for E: 260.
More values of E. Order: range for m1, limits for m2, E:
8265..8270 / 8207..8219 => -251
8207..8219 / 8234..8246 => -207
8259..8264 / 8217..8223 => 1007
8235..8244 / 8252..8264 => 208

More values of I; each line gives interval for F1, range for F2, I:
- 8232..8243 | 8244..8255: 2.07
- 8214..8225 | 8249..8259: 2.05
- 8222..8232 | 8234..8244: 2.06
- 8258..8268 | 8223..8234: 2.07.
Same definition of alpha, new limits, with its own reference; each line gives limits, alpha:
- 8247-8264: 3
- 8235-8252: 1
